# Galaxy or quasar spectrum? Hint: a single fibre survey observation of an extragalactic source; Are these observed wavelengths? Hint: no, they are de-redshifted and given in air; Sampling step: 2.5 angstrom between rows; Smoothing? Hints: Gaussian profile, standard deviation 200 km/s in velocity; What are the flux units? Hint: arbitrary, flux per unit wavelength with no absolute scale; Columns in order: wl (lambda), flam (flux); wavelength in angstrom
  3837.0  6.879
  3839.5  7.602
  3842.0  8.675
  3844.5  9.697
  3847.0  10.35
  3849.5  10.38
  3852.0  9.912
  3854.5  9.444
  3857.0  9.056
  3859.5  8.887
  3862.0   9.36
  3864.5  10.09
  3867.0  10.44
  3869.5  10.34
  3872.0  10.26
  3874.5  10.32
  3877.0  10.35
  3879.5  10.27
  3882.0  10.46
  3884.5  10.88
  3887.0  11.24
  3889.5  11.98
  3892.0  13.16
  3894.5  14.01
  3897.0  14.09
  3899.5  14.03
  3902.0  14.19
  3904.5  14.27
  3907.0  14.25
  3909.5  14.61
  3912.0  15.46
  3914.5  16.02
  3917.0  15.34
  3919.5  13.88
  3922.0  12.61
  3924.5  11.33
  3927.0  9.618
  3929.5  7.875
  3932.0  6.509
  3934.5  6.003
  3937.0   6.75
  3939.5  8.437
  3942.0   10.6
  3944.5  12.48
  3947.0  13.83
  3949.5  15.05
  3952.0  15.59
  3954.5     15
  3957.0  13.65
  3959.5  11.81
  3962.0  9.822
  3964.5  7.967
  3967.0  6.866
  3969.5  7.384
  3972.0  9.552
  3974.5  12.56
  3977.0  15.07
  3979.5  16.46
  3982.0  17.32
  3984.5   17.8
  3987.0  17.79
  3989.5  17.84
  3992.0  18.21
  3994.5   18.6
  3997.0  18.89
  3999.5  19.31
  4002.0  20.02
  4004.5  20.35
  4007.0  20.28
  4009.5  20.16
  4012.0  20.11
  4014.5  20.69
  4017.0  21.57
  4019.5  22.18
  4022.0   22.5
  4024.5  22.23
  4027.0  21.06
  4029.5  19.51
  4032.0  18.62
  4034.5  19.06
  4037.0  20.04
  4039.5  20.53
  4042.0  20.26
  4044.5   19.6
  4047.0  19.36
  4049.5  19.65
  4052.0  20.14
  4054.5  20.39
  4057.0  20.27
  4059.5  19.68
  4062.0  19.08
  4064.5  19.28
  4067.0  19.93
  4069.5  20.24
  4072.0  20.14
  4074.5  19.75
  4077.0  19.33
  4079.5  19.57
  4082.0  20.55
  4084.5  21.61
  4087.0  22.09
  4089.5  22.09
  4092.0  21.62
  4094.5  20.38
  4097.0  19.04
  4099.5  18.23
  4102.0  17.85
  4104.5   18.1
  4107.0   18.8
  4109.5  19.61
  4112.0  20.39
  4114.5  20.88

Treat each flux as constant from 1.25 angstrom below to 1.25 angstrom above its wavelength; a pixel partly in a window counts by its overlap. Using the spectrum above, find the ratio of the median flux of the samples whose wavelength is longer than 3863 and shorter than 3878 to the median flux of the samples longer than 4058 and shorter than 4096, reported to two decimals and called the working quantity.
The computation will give 0.51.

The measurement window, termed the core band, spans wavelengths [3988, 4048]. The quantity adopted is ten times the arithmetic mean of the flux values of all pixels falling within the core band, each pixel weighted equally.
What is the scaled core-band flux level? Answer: 200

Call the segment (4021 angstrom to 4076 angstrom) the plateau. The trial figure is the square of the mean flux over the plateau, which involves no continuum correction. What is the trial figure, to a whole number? 402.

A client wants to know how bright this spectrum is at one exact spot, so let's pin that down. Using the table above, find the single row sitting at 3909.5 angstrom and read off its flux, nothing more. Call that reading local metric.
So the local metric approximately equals 14.61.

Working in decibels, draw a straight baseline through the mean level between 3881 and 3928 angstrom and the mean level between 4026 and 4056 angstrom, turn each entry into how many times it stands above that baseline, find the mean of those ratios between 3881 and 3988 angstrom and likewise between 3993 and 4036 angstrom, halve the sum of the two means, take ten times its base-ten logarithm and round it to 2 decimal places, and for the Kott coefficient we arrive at -0.12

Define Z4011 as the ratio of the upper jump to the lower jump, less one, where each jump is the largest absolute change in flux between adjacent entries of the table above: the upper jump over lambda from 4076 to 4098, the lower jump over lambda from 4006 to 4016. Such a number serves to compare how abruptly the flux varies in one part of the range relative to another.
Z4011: 1.3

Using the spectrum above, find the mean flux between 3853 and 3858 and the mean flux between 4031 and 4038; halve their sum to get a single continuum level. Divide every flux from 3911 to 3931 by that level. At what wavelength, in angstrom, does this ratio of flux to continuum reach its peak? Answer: 3914.5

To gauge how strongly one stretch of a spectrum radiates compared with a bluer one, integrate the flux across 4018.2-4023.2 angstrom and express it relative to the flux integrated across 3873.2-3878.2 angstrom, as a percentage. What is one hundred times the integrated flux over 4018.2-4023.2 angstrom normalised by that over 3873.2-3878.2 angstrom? 216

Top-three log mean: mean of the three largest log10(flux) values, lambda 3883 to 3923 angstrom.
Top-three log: 1.19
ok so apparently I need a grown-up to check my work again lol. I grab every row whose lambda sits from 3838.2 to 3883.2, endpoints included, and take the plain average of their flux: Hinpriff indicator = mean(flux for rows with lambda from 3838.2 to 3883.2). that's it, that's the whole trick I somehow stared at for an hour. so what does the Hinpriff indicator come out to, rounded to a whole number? 10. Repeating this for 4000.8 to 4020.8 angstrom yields 21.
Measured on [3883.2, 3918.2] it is 14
